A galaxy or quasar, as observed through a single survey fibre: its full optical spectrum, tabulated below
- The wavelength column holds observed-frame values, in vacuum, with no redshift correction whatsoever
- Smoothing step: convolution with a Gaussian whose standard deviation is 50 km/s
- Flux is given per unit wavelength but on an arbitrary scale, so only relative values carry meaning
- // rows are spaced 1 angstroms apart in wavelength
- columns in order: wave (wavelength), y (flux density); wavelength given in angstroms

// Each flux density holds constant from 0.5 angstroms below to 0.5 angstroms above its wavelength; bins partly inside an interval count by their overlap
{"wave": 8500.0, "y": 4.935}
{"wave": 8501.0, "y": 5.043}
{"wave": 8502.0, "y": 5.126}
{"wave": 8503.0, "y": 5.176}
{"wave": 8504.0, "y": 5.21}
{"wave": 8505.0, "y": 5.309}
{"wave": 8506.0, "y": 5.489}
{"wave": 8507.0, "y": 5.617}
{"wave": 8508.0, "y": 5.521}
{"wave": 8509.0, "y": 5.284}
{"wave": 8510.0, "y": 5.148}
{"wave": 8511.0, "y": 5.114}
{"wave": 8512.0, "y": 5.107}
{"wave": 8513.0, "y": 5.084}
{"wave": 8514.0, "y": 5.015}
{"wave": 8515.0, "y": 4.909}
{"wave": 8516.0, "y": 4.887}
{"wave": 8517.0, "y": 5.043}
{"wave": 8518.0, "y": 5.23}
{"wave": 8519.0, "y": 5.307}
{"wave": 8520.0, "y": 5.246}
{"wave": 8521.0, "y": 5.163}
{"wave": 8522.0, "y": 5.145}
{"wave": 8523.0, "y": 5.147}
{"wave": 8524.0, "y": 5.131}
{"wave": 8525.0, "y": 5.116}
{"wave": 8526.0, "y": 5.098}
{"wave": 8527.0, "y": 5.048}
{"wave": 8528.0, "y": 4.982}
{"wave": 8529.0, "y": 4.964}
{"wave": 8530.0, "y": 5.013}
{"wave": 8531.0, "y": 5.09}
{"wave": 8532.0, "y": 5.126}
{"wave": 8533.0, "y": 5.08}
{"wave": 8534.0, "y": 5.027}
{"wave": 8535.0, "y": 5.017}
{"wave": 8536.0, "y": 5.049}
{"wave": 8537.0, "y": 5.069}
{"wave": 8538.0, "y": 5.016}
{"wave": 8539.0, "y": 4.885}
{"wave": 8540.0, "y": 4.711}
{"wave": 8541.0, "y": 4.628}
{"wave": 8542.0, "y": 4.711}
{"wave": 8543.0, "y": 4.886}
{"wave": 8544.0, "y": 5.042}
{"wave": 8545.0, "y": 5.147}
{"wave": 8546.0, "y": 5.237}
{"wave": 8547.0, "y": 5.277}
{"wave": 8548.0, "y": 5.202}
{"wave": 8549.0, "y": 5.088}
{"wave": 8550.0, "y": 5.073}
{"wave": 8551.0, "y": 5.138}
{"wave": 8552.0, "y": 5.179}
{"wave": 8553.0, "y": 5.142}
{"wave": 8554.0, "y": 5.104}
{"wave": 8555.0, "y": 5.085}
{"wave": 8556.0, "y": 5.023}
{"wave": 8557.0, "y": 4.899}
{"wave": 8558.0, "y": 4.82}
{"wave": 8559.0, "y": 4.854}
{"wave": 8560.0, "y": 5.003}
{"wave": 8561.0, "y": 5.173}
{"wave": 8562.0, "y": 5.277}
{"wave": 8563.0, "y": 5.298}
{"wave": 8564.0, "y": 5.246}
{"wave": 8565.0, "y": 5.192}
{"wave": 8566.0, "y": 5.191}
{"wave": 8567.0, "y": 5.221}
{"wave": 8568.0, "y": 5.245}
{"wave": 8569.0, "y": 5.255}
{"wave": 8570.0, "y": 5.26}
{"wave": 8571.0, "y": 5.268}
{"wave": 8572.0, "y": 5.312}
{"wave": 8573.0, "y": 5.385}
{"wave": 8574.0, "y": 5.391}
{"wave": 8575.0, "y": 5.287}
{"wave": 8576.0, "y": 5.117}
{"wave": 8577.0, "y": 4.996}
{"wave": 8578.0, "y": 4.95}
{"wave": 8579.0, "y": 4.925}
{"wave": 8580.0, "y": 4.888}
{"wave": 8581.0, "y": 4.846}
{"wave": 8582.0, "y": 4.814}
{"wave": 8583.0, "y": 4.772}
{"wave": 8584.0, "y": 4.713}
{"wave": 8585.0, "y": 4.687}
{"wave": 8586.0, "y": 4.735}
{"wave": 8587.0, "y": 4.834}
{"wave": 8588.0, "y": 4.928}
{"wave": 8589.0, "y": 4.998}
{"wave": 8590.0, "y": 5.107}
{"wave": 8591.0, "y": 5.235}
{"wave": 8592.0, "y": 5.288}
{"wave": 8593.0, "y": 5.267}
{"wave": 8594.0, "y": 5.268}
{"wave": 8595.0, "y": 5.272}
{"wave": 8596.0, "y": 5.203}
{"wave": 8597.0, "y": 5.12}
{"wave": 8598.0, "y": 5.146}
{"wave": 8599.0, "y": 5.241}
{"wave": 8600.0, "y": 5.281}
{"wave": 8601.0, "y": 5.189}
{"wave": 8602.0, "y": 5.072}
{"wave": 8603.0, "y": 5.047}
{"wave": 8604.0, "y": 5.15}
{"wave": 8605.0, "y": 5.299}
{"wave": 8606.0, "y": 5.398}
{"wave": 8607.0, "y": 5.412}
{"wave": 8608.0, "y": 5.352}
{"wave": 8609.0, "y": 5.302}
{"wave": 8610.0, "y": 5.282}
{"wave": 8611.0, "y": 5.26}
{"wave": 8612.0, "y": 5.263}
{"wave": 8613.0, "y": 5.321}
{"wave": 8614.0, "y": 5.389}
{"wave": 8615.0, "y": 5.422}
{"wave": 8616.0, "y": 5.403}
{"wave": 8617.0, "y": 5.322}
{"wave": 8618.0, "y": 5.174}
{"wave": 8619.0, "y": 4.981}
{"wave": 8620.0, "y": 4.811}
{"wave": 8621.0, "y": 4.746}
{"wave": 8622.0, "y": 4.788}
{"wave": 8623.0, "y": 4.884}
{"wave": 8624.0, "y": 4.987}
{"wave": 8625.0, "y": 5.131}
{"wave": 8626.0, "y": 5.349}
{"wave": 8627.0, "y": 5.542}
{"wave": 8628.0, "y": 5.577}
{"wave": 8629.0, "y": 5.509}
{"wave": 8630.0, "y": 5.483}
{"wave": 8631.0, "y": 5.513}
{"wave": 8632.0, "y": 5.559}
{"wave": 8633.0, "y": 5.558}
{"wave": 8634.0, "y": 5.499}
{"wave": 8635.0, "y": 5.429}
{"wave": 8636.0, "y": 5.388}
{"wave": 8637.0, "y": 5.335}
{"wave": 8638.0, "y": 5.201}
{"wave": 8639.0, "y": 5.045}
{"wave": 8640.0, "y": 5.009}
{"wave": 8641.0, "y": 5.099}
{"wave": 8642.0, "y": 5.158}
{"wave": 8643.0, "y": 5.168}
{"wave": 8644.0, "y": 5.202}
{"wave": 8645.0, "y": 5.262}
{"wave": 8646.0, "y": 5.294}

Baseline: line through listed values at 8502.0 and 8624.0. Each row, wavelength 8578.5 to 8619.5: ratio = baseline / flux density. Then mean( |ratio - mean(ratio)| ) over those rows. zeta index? 0.037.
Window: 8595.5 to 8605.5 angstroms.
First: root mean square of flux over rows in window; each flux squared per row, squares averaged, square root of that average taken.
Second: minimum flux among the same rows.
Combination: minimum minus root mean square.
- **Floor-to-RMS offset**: -0.13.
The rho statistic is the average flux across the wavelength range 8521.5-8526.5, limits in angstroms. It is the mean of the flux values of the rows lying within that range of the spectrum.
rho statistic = 5.13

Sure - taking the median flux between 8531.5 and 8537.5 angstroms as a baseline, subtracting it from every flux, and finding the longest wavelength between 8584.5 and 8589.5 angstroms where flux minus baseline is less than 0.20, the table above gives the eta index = 8589.0 angstroms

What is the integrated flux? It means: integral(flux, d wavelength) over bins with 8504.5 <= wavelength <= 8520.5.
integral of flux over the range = 83.3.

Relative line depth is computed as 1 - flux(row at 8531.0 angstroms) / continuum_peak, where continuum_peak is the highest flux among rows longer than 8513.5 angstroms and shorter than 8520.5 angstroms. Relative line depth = 0.04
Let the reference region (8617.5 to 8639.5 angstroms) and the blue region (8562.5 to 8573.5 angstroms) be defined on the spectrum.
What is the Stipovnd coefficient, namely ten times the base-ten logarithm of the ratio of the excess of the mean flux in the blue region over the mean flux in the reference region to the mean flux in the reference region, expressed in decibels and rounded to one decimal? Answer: -26.5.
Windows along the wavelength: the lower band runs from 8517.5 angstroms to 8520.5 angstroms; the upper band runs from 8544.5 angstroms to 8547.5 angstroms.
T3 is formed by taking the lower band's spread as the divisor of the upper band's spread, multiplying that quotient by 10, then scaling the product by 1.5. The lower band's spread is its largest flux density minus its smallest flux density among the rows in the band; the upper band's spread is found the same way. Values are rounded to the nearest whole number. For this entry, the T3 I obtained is 25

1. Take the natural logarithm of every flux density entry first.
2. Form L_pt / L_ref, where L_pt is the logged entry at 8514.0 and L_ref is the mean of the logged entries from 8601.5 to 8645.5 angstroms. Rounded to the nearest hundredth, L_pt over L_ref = 0.97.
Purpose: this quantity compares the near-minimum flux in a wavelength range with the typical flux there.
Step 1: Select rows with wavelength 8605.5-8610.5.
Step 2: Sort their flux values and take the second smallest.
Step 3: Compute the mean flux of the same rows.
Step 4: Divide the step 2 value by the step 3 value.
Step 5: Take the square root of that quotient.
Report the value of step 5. 0.9956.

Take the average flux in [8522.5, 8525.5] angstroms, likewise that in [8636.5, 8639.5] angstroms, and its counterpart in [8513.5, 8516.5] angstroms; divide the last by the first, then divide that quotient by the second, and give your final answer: 0.185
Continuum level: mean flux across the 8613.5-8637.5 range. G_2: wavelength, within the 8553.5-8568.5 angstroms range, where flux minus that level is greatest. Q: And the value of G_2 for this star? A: 8563.0 angstroms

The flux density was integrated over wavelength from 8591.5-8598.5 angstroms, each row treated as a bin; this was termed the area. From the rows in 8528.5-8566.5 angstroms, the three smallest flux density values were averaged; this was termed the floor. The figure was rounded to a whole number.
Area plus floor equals 41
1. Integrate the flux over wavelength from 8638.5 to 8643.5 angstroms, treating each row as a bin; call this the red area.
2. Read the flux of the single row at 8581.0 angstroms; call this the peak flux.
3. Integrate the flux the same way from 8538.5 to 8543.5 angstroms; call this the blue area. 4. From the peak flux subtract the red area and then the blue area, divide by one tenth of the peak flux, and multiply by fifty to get -4587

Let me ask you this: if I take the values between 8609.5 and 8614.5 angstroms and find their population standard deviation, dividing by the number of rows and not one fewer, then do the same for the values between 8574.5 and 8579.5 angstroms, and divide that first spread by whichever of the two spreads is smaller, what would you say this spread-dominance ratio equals 1.0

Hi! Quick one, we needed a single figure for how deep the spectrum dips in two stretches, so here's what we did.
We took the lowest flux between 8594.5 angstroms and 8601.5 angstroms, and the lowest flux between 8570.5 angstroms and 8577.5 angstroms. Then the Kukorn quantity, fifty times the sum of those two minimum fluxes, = 506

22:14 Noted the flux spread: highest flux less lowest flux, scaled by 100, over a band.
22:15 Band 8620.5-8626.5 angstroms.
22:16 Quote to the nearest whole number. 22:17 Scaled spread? 60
